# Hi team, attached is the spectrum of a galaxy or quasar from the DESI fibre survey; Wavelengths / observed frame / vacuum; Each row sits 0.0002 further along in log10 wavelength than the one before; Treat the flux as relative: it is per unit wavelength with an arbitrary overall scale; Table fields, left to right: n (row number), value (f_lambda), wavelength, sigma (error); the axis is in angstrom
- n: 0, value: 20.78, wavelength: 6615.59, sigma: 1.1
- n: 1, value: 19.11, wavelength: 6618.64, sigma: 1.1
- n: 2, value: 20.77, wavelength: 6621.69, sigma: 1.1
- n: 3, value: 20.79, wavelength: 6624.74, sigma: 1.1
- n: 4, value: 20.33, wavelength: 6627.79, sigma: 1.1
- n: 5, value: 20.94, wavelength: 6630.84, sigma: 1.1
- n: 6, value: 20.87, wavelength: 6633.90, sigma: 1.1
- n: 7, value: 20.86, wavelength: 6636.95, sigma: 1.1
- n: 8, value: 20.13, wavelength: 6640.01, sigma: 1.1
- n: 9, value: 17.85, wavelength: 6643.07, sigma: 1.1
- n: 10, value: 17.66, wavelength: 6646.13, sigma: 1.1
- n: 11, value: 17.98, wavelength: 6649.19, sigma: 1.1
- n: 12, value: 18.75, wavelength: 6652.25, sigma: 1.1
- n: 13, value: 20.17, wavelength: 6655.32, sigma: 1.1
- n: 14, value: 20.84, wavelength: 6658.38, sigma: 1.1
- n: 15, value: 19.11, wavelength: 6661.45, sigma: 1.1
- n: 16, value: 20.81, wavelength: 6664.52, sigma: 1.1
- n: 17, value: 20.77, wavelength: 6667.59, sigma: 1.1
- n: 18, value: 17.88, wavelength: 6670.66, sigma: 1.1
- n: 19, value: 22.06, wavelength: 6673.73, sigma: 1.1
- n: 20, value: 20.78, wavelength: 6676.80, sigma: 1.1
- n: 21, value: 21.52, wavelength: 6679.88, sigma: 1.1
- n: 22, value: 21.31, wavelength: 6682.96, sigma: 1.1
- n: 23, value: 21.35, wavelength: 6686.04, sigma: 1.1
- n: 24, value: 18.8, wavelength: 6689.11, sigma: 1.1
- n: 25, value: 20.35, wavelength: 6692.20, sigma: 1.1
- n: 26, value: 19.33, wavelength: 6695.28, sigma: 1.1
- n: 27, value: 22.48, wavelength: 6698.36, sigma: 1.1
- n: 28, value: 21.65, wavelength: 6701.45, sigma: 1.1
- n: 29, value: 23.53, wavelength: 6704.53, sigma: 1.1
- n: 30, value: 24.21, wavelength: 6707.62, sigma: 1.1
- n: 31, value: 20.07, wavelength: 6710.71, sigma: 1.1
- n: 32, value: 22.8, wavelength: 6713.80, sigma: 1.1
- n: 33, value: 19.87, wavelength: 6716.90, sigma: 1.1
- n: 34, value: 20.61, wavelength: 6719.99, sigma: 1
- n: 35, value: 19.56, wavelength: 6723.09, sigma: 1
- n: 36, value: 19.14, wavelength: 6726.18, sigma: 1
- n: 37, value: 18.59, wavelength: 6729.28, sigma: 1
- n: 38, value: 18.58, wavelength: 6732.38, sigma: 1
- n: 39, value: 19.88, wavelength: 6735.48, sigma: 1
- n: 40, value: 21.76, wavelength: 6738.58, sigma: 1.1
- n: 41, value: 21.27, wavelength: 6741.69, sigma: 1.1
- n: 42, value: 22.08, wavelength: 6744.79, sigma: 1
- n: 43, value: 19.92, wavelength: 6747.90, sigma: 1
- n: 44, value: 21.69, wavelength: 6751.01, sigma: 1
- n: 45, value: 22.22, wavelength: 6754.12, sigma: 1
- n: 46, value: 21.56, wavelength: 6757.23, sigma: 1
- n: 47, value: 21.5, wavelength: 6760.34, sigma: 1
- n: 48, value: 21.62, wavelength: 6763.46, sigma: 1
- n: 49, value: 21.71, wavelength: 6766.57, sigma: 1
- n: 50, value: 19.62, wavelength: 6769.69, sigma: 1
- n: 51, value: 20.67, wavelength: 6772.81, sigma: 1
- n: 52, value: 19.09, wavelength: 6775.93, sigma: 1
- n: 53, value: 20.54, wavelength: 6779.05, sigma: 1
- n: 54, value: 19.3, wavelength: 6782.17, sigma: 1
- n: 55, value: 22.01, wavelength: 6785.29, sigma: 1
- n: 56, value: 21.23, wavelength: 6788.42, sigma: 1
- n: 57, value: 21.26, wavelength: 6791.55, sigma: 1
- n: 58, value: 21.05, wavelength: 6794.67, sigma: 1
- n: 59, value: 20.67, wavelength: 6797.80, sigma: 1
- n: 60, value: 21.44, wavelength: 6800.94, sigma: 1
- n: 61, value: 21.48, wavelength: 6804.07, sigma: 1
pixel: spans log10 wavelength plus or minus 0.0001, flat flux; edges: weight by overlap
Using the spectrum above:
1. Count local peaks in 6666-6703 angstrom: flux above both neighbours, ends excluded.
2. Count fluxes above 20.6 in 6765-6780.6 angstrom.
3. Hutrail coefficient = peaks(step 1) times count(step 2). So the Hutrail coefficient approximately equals 10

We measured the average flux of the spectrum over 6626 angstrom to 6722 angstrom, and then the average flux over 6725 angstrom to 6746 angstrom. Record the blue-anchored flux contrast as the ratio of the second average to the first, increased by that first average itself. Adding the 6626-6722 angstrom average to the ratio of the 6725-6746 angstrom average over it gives 21.5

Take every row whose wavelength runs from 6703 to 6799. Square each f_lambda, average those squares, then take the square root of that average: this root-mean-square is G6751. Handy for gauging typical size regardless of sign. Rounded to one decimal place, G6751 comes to 20.9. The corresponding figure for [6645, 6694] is 20.1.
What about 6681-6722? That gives 21.3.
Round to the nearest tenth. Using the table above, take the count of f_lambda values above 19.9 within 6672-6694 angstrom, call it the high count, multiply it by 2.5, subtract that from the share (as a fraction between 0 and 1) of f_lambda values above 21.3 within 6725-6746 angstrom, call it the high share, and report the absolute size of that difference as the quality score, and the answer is 14.7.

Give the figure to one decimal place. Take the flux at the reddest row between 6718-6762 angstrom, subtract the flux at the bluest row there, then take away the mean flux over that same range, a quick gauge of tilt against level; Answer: -19.7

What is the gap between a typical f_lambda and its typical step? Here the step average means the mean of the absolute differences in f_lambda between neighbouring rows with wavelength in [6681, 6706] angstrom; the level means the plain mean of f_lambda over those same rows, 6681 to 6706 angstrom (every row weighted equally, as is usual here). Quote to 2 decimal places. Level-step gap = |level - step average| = 19.53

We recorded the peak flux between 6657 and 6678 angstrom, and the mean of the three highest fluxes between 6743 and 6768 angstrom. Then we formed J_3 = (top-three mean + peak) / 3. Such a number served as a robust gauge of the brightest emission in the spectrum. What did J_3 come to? 14.7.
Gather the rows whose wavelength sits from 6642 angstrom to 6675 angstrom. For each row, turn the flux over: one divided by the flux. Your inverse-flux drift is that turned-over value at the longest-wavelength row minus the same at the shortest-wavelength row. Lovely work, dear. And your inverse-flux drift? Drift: -0.0107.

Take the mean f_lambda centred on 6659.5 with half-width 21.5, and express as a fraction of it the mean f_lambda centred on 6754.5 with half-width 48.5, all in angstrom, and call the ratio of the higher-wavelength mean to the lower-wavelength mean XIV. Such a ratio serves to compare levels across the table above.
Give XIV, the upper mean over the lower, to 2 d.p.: 1.06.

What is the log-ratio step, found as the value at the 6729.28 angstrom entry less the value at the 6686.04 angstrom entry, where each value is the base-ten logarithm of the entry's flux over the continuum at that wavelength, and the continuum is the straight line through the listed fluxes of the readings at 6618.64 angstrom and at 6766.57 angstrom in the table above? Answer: -0.076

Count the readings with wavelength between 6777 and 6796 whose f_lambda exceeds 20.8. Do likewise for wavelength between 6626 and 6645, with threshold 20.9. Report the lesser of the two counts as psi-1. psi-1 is 1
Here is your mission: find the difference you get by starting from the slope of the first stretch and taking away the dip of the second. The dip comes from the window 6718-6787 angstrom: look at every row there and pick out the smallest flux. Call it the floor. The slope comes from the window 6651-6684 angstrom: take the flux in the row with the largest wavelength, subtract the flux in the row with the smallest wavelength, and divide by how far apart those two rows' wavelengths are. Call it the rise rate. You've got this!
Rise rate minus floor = -18.5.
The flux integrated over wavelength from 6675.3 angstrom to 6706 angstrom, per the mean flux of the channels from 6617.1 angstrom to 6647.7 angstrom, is 33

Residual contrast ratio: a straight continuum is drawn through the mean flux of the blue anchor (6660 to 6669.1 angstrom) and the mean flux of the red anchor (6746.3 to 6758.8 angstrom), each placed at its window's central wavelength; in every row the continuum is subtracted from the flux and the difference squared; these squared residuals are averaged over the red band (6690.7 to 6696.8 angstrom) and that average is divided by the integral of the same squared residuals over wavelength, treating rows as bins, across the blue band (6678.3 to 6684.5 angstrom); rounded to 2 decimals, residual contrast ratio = 0.15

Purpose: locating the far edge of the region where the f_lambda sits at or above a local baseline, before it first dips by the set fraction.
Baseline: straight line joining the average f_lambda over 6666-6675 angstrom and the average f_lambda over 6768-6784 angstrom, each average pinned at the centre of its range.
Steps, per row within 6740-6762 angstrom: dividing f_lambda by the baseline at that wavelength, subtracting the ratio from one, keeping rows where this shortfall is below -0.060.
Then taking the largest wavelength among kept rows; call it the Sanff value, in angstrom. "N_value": 6760.34 angstrom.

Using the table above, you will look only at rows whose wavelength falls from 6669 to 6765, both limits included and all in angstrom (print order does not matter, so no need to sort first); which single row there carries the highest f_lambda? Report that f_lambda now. 24.21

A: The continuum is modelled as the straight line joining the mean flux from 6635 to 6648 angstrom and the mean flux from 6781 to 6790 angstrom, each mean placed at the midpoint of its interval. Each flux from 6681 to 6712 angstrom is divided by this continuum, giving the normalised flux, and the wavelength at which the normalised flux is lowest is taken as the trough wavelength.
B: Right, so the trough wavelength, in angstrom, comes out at 6689.11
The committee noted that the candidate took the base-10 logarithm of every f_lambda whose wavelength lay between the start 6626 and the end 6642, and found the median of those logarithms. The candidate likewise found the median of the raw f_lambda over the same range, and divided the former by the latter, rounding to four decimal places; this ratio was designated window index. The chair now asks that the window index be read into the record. 0.0632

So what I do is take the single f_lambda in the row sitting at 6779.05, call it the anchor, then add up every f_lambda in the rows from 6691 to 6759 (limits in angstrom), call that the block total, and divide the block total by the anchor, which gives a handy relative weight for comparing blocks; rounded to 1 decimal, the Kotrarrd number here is 22.5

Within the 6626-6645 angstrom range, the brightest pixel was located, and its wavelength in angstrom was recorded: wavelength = 6630.84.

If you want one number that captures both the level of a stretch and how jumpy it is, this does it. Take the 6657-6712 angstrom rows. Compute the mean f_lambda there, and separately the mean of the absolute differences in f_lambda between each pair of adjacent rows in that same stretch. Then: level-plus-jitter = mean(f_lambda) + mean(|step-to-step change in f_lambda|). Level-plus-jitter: 22.6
